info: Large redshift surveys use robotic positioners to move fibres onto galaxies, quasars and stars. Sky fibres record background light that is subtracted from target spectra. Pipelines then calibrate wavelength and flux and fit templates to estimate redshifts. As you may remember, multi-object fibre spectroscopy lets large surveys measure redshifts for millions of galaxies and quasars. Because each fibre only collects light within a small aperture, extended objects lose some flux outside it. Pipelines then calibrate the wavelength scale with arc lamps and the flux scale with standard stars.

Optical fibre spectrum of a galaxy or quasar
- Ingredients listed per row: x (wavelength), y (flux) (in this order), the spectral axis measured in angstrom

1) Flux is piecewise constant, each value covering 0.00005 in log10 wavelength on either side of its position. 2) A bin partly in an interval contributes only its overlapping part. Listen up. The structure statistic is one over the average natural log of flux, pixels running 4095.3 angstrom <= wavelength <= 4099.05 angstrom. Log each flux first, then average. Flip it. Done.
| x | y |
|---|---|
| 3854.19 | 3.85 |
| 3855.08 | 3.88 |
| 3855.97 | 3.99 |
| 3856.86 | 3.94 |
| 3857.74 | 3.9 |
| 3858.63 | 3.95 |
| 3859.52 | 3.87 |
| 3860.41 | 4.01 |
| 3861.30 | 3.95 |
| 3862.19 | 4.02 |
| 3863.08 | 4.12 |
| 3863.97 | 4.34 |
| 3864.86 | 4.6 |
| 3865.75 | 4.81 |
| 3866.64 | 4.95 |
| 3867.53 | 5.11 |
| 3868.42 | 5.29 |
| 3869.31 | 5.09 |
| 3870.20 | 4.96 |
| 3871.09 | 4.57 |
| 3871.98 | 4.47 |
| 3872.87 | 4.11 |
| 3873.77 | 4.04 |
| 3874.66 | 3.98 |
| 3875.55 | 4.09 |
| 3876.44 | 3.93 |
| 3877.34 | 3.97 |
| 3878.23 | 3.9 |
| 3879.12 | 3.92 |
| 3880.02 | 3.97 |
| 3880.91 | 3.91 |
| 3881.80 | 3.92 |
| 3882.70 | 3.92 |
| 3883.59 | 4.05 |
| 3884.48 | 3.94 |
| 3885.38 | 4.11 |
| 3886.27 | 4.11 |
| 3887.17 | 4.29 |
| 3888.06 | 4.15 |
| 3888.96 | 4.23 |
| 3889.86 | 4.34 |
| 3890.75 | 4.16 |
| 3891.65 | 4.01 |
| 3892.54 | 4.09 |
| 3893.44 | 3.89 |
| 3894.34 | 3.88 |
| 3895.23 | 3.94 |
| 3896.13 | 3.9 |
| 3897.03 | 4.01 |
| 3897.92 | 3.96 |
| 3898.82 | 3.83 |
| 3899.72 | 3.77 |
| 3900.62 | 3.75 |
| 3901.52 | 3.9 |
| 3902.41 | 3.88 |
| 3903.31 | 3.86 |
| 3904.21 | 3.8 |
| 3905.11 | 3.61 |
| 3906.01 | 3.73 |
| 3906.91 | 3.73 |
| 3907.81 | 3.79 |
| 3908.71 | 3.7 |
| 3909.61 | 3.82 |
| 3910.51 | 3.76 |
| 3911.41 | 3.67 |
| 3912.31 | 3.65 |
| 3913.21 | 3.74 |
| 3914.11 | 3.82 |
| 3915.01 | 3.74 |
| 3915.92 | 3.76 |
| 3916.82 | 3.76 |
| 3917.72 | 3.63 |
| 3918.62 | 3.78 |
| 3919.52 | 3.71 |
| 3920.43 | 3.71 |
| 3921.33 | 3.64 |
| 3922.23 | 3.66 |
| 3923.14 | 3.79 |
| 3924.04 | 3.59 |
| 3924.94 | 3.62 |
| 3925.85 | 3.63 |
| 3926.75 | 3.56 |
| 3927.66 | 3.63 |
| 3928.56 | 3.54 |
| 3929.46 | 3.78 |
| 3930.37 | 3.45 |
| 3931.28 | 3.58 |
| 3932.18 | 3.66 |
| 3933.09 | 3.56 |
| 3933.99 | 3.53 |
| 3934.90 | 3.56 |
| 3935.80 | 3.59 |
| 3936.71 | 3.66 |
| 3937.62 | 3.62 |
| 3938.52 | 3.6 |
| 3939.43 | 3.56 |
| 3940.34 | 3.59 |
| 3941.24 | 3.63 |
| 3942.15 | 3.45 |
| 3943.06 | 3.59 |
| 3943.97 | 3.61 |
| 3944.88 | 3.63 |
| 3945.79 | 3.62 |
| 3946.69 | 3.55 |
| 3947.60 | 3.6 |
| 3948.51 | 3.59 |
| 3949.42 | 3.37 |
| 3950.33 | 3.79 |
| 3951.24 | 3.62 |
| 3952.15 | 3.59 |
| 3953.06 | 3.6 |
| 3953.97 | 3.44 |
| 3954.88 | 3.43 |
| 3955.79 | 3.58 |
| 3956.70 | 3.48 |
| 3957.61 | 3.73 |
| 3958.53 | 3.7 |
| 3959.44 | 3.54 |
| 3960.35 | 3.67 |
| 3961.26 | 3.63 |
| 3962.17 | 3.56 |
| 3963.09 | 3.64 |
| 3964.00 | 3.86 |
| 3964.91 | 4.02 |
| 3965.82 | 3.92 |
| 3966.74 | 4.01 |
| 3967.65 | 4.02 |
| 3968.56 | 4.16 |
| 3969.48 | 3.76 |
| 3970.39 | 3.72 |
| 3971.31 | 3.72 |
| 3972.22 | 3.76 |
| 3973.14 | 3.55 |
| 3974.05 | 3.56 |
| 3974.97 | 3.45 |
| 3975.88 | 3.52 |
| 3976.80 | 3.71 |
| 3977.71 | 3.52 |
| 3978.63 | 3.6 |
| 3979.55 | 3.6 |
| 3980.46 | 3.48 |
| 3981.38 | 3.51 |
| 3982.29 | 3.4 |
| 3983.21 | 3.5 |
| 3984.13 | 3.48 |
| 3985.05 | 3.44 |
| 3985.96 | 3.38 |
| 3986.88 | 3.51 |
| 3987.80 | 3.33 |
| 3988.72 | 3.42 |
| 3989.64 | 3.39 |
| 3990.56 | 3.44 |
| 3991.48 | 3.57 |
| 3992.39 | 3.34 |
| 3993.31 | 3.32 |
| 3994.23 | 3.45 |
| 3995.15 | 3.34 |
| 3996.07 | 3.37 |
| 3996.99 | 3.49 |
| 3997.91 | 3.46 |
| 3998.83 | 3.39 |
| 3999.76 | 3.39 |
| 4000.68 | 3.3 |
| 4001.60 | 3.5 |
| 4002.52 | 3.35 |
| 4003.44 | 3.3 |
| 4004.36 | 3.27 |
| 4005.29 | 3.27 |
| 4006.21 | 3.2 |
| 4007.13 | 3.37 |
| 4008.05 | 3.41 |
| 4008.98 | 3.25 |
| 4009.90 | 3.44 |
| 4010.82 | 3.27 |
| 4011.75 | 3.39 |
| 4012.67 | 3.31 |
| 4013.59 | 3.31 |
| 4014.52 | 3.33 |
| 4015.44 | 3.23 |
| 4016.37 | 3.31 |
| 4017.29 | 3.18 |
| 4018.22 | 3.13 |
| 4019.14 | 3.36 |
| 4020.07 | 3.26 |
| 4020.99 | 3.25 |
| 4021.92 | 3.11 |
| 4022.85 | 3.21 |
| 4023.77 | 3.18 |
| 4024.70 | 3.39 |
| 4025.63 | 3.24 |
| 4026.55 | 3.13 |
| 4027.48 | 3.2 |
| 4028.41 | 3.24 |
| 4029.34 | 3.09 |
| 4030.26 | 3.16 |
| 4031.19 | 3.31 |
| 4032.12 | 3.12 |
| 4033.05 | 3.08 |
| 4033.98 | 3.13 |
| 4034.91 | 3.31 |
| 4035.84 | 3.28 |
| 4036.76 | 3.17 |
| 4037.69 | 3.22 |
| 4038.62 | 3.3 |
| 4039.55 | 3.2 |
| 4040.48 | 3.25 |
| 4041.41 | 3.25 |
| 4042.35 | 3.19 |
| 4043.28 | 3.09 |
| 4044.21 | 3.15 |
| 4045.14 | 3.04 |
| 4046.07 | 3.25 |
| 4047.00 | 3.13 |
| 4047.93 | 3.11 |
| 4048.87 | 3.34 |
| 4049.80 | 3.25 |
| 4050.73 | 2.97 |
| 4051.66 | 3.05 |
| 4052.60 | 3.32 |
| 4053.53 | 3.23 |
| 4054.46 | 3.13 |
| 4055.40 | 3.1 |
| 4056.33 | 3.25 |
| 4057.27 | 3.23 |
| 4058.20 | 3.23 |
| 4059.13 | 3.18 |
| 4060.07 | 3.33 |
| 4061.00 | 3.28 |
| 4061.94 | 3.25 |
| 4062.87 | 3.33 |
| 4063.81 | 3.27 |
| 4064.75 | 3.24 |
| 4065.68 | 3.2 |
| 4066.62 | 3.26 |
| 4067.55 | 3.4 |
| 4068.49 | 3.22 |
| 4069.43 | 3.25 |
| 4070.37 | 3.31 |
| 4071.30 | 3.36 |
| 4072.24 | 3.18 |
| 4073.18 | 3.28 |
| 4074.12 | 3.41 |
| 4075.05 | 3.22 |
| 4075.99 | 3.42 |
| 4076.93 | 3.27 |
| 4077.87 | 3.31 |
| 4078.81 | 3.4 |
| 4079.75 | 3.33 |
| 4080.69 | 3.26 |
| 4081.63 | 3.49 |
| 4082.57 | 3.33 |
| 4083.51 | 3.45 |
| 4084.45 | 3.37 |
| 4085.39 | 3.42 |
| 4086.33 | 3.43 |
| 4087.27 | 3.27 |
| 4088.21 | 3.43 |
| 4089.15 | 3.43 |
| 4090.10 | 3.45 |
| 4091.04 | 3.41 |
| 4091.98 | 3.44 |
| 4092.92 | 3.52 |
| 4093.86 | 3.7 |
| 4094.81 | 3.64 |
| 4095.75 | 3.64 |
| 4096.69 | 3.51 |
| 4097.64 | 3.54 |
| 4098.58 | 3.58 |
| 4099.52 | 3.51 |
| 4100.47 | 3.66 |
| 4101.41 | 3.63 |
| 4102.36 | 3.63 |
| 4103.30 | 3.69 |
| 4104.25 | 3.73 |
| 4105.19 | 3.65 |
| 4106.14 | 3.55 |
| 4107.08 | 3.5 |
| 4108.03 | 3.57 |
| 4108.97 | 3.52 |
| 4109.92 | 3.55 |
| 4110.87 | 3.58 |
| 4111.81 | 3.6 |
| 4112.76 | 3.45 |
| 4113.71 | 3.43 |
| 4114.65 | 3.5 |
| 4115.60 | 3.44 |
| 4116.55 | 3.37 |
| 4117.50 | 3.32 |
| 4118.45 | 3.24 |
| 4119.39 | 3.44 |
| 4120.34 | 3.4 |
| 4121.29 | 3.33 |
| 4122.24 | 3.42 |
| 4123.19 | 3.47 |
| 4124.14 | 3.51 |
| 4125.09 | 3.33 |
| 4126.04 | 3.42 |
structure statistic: 0.786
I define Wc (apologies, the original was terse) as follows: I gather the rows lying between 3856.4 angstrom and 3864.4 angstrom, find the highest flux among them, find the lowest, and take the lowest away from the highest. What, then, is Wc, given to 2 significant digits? 0.47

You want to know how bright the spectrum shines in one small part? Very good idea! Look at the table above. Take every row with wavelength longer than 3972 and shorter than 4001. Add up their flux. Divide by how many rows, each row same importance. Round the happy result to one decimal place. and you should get 3.5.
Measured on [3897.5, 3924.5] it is 3.8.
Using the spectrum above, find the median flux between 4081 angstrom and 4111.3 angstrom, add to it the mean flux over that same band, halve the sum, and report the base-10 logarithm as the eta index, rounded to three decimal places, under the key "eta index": 0.547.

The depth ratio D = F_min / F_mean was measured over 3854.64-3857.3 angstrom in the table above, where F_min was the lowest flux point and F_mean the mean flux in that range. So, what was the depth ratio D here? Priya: 0.986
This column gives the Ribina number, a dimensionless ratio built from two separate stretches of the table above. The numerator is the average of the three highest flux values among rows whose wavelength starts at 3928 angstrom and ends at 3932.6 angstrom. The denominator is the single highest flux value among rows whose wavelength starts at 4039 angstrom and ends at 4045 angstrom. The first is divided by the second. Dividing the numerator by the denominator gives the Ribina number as 1.13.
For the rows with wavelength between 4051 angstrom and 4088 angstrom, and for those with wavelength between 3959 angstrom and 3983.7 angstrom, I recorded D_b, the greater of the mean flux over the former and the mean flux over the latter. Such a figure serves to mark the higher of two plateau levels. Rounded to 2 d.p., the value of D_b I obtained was 3.68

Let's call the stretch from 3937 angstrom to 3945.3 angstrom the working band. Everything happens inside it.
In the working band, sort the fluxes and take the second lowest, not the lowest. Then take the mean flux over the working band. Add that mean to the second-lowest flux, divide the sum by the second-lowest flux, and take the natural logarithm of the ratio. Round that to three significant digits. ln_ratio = 0.697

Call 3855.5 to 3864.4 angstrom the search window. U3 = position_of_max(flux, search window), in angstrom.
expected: 3863.97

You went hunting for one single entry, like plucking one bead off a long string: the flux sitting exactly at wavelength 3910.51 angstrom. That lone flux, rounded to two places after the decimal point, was 3.76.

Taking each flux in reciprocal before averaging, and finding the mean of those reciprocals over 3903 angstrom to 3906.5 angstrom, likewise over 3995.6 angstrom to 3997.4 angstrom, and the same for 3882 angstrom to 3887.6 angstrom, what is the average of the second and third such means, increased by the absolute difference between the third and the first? 0.29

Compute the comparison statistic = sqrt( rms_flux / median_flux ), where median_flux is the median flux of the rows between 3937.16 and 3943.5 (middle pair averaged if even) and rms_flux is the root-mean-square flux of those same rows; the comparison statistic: 1.00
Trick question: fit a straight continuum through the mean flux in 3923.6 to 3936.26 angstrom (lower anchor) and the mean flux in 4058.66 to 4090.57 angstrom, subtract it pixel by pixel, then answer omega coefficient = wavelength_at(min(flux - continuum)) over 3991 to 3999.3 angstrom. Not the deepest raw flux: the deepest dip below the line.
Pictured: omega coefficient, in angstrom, 3993.31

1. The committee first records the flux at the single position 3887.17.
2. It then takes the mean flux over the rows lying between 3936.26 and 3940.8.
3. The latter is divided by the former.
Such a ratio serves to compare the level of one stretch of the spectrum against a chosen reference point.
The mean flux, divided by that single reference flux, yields 0.84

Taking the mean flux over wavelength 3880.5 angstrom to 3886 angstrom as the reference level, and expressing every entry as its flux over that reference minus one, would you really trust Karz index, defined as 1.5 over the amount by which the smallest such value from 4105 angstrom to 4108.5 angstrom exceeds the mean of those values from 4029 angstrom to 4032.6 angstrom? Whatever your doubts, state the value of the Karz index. 18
